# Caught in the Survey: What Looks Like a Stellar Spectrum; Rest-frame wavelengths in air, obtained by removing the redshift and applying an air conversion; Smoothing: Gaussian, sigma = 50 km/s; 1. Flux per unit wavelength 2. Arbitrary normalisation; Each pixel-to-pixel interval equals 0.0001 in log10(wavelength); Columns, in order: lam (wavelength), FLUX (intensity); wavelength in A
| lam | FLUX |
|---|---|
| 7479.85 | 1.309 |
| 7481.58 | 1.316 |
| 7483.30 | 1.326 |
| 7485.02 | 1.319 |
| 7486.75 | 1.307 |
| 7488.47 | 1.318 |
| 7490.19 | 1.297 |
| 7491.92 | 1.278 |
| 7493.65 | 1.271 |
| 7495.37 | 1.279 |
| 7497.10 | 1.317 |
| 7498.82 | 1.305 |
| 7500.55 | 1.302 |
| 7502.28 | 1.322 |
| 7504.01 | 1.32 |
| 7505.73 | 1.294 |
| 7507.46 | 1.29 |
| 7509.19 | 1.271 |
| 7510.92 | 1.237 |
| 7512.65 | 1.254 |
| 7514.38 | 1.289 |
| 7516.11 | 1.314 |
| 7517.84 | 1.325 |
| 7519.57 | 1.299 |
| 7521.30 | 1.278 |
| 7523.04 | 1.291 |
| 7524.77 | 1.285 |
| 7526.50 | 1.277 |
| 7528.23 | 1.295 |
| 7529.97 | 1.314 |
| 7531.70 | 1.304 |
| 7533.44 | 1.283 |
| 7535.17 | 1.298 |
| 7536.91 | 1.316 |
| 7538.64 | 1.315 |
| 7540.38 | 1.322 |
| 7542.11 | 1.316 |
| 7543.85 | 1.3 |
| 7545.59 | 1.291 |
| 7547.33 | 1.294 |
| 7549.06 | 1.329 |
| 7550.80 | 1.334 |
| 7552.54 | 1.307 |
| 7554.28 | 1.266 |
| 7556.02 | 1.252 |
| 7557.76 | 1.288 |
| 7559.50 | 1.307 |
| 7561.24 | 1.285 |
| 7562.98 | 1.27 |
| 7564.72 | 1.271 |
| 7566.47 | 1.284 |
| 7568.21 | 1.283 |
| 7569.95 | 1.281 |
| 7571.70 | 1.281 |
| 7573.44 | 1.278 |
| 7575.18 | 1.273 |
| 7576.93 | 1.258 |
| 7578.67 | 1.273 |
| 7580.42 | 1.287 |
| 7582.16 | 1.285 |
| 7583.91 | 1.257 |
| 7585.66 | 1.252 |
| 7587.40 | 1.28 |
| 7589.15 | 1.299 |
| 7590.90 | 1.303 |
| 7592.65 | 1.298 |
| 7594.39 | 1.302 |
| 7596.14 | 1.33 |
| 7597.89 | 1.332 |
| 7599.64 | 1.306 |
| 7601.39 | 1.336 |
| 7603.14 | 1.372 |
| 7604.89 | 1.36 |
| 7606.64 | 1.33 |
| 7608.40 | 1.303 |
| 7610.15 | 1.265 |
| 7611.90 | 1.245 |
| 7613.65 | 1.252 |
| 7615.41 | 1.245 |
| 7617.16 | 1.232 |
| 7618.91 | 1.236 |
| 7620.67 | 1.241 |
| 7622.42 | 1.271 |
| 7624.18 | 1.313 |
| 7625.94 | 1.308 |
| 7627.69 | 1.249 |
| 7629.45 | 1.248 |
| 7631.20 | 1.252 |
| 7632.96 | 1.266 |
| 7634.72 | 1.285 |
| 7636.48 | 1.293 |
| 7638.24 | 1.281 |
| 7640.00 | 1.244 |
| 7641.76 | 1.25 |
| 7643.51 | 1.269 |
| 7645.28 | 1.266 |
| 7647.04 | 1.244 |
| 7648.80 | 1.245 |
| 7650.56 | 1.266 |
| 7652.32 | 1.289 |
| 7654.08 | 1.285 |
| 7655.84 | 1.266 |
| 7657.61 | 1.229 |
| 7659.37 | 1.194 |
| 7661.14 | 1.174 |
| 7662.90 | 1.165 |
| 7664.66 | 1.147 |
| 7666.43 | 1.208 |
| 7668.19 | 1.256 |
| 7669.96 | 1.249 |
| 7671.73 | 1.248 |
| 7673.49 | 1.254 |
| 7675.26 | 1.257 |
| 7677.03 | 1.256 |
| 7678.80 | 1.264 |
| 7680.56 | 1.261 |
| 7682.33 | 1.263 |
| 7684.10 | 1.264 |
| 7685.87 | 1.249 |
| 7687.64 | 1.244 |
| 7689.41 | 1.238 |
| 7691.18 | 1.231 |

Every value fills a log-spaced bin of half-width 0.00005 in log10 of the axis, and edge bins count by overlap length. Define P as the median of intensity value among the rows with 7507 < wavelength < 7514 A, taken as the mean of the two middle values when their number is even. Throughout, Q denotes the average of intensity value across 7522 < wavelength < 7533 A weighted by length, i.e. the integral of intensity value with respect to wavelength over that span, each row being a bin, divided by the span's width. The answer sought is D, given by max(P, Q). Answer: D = 1.29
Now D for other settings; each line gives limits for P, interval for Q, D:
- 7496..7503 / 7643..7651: 1.31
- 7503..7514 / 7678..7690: 1.28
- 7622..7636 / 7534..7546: 1.31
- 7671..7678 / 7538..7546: 1.31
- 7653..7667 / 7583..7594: 1.28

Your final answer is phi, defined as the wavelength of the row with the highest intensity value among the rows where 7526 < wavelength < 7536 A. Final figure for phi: 7529.97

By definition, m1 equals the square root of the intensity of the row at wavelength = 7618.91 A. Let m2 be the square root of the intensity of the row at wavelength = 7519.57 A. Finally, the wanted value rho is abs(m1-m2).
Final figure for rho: 0.028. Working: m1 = 1.11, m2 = 1.14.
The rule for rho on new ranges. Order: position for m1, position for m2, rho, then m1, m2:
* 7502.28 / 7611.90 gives 0.034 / 1.15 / 1.12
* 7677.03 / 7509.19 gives 0.007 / 1.12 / 1.13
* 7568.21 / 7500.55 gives 0.008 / 1.13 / 1.14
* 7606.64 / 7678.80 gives 0.029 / 1.15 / 1.12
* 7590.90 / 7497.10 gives 0.006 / 1.14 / 1.15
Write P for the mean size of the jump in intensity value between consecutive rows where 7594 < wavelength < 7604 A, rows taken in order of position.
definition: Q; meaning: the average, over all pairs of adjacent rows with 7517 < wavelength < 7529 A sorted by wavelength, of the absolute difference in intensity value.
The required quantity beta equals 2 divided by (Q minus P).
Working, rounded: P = 0.024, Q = 0.015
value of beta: -221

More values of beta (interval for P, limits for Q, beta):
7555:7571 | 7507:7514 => 206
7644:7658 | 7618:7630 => 362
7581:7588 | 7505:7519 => 5250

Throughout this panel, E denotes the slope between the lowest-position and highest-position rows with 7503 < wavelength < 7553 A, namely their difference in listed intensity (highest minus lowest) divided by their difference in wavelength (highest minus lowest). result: -0.0003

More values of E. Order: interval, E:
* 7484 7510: -0.0020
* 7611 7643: 0.0002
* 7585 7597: 0.0074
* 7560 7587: -0.0014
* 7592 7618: -0.0027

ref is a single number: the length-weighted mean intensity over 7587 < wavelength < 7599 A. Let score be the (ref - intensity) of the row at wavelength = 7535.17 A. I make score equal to 0.01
